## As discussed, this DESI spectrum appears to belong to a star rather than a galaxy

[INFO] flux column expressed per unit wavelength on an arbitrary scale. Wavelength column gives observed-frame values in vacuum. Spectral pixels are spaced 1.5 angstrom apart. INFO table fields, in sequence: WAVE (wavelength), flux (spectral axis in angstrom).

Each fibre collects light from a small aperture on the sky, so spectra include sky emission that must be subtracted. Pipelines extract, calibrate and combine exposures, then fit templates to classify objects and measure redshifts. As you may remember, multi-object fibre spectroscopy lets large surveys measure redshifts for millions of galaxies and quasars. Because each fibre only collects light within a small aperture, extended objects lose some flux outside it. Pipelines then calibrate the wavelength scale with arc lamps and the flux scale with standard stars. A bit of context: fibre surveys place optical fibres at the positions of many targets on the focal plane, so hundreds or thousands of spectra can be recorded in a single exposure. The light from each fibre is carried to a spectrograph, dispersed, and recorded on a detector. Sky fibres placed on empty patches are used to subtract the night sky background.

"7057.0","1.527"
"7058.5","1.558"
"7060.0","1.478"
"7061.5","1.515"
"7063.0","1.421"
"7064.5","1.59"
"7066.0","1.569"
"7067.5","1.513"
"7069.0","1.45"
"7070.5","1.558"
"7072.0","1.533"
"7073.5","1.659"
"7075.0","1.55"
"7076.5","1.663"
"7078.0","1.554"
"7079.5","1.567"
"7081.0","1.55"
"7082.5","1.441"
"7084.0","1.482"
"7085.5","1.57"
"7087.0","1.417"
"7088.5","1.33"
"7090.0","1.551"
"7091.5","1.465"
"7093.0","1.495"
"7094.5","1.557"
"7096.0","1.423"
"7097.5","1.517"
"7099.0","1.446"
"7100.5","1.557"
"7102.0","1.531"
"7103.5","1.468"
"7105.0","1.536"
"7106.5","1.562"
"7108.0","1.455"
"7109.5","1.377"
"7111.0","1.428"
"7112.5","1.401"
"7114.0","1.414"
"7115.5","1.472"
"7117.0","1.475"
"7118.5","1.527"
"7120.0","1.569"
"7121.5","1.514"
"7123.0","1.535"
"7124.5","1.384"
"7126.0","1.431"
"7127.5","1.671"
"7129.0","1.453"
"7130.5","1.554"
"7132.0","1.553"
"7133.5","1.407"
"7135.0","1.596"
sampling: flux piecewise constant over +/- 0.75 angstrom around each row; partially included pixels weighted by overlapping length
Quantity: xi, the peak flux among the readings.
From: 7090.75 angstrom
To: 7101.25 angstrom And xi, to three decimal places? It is 1.557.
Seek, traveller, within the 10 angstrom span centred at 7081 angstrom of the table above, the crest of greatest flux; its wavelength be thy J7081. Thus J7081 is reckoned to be 7076.5 angstrom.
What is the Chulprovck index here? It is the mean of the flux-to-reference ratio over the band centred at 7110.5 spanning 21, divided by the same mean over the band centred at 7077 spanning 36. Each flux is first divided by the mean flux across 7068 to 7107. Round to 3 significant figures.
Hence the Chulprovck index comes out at 0.976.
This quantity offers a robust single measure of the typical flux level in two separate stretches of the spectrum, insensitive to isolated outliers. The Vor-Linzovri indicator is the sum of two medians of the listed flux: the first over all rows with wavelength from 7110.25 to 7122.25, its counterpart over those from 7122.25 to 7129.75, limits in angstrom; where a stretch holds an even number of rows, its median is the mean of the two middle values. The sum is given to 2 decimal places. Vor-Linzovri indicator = 2.93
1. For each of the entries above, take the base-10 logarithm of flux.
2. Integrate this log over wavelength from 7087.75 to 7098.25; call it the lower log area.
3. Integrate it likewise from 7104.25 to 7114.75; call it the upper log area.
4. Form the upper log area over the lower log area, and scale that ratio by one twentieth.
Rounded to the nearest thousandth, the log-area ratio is 0.048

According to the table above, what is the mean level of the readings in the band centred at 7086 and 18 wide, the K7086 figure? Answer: 1.50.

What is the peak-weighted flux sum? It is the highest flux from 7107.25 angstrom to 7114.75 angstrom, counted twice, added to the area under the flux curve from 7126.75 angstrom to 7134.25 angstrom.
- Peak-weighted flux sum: 14.4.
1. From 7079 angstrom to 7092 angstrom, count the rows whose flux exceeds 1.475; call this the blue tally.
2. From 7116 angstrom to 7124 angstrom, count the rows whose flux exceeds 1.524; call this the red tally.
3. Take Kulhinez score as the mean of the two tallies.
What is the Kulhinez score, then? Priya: 4.00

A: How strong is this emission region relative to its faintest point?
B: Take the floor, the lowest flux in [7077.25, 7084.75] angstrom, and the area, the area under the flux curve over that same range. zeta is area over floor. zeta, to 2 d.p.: 7.90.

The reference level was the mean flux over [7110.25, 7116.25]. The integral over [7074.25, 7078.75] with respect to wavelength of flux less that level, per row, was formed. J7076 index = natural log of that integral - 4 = -4.33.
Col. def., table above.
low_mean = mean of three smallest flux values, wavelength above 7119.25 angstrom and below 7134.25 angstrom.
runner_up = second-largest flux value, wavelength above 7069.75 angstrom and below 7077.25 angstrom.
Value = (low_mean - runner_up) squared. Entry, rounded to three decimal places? 0.063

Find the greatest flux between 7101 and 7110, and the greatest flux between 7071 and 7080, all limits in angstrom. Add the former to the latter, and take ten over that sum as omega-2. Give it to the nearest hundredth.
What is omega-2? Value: 3.10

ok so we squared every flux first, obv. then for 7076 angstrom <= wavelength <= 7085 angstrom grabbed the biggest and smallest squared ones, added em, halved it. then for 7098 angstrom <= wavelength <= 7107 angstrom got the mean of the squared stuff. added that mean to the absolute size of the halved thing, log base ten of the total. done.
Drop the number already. 0.674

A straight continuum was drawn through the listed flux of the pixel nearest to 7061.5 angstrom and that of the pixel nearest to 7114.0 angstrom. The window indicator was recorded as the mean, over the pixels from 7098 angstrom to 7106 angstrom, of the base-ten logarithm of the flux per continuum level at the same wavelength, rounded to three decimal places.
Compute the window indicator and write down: 0.021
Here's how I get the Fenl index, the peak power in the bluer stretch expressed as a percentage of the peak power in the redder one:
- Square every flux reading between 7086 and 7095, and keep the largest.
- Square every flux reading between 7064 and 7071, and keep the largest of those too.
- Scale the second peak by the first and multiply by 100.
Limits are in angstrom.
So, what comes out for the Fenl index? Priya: 104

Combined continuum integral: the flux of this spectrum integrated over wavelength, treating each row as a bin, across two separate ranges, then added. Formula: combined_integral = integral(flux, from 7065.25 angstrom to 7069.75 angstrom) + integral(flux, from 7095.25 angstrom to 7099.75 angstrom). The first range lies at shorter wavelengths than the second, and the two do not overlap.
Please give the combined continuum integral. 13.4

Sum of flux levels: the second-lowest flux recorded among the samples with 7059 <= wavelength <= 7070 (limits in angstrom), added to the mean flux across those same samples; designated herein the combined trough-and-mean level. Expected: 2.96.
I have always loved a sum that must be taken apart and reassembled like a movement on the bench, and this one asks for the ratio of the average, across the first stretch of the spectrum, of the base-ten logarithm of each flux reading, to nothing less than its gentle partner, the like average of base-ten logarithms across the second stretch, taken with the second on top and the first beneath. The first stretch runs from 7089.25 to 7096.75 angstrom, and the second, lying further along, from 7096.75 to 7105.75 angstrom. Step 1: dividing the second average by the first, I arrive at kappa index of 1.02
